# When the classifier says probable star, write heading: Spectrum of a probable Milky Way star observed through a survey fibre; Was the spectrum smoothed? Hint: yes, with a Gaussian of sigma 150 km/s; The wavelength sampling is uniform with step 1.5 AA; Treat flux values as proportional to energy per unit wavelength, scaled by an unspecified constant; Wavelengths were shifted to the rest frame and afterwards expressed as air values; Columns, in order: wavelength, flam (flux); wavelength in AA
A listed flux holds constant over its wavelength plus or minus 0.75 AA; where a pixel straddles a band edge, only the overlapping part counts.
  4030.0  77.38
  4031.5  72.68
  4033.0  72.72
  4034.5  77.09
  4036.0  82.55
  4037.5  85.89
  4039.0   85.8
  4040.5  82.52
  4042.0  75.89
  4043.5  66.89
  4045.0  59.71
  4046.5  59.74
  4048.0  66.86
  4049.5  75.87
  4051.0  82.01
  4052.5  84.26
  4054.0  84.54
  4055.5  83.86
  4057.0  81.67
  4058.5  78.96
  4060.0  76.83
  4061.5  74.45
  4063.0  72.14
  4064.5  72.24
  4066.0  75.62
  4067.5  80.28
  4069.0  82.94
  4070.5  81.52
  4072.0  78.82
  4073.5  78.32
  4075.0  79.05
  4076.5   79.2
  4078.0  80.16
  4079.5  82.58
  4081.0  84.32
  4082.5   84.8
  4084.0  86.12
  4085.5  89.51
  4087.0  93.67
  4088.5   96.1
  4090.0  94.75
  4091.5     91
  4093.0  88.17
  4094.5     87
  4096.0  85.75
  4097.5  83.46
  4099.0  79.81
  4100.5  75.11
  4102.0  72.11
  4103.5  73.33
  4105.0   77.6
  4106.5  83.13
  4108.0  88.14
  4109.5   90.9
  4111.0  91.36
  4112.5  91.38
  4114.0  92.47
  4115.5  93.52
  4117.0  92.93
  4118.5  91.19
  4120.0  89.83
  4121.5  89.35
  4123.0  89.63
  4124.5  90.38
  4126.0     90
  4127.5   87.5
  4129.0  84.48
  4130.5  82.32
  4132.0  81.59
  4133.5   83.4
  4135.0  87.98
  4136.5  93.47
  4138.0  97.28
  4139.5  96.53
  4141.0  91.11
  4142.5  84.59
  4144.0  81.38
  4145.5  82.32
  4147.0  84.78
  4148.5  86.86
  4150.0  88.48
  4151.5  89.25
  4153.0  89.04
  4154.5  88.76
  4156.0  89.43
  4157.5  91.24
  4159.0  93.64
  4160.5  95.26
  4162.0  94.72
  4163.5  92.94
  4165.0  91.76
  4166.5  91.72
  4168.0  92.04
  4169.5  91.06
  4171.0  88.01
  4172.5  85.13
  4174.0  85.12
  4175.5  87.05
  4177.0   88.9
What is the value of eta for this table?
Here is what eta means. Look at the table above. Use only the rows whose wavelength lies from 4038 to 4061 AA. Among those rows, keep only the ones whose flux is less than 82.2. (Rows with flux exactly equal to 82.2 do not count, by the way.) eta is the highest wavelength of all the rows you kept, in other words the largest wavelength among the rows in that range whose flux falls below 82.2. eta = 4060.0 AA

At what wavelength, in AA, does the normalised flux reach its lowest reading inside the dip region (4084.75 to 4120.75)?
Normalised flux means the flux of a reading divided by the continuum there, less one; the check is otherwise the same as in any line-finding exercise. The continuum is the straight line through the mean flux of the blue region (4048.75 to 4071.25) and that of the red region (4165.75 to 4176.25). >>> 4102.0 AA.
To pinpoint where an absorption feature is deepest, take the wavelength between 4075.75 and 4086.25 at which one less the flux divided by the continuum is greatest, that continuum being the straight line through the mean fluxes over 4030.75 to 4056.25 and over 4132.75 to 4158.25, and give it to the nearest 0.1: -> 4076.5 AA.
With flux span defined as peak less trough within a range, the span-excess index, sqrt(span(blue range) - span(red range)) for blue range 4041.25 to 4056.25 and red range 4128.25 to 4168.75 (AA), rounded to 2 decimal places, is 2.99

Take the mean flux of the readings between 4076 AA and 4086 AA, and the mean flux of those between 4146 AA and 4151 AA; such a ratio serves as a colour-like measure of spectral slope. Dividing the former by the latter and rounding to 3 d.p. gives 0.967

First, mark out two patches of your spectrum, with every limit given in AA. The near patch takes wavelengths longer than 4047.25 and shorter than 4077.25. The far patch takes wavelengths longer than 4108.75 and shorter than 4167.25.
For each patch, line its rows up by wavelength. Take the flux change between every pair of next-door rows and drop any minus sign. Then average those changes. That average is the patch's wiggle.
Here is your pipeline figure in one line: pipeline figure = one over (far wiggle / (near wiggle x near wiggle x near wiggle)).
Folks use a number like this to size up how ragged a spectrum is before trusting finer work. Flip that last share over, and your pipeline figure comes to 8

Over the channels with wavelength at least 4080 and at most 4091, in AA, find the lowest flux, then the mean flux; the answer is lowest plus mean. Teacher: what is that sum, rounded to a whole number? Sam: 174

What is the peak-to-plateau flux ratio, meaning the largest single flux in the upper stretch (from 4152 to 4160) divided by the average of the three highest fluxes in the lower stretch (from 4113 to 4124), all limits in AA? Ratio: 1.01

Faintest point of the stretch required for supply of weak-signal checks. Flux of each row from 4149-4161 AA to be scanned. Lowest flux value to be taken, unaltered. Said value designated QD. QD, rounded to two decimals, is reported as 88.48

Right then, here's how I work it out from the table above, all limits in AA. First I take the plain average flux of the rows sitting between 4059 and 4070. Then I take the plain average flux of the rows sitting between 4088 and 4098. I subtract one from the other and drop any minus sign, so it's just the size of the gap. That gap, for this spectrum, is 13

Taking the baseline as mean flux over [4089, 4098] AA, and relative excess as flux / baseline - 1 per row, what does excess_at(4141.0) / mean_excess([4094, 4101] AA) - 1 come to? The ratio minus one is -1.4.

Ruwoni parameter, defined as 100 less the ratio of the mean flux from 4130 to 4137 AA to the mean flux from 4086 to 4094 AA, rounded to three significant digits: 99.1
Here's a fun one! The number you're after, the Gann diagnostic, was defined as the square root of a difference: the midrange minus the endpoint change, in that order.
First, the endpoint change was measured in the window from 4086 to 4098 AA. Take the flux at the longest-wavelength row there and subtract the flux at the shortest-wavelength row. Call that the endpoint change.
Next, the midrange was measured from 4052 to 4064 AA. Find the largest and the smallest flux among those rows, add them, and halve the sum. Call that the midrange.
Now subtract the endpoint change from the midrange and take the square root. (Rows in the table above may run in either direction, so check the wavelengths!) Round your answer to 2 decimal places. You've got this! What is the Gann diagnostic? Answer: 9.41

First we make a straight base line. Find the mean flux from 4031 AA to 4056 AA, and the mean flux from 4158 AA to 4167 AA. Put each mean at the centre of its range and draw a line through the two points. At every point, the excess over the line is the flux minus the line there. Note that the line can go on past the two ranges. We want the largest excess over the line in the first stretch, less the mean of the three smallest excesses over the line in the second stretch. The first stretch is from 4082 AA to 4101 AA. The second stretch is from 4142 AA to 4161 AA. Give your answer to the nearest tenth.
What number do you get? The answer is 21.4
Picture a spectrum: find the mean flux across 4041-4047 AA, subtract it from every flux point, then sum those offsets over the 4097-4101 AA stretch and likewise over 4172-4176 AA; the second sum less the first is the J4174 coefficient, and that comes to 19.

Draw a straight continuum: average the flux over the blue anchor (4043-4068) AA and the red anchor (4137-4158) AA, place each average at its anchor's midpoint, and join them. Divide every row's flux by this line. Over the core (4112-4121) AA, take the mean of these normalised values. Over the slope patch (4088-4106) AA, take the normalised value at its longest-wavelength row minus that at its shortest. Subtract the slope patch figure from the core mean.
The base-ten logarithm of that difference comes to 0.13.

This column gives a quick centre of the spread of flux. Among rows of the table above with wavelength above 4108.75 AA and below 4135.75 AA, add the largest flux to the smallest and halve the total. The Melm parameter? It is 88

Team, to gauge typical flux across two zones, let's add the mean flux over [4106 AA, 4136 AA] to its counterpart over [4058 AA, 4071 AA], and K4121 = 166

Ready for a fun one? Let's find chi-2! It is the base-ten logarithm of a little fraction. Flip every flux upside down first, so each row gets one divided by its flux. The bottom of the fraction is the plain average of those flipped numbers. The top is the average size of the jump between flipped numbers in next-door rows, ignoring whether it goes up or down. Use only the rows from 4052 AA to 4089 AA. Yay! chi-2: -1.63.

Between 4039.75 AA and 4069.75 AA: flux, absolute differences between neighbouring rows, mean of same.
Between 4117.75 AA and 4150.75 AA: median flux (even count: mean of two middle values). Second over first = 24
